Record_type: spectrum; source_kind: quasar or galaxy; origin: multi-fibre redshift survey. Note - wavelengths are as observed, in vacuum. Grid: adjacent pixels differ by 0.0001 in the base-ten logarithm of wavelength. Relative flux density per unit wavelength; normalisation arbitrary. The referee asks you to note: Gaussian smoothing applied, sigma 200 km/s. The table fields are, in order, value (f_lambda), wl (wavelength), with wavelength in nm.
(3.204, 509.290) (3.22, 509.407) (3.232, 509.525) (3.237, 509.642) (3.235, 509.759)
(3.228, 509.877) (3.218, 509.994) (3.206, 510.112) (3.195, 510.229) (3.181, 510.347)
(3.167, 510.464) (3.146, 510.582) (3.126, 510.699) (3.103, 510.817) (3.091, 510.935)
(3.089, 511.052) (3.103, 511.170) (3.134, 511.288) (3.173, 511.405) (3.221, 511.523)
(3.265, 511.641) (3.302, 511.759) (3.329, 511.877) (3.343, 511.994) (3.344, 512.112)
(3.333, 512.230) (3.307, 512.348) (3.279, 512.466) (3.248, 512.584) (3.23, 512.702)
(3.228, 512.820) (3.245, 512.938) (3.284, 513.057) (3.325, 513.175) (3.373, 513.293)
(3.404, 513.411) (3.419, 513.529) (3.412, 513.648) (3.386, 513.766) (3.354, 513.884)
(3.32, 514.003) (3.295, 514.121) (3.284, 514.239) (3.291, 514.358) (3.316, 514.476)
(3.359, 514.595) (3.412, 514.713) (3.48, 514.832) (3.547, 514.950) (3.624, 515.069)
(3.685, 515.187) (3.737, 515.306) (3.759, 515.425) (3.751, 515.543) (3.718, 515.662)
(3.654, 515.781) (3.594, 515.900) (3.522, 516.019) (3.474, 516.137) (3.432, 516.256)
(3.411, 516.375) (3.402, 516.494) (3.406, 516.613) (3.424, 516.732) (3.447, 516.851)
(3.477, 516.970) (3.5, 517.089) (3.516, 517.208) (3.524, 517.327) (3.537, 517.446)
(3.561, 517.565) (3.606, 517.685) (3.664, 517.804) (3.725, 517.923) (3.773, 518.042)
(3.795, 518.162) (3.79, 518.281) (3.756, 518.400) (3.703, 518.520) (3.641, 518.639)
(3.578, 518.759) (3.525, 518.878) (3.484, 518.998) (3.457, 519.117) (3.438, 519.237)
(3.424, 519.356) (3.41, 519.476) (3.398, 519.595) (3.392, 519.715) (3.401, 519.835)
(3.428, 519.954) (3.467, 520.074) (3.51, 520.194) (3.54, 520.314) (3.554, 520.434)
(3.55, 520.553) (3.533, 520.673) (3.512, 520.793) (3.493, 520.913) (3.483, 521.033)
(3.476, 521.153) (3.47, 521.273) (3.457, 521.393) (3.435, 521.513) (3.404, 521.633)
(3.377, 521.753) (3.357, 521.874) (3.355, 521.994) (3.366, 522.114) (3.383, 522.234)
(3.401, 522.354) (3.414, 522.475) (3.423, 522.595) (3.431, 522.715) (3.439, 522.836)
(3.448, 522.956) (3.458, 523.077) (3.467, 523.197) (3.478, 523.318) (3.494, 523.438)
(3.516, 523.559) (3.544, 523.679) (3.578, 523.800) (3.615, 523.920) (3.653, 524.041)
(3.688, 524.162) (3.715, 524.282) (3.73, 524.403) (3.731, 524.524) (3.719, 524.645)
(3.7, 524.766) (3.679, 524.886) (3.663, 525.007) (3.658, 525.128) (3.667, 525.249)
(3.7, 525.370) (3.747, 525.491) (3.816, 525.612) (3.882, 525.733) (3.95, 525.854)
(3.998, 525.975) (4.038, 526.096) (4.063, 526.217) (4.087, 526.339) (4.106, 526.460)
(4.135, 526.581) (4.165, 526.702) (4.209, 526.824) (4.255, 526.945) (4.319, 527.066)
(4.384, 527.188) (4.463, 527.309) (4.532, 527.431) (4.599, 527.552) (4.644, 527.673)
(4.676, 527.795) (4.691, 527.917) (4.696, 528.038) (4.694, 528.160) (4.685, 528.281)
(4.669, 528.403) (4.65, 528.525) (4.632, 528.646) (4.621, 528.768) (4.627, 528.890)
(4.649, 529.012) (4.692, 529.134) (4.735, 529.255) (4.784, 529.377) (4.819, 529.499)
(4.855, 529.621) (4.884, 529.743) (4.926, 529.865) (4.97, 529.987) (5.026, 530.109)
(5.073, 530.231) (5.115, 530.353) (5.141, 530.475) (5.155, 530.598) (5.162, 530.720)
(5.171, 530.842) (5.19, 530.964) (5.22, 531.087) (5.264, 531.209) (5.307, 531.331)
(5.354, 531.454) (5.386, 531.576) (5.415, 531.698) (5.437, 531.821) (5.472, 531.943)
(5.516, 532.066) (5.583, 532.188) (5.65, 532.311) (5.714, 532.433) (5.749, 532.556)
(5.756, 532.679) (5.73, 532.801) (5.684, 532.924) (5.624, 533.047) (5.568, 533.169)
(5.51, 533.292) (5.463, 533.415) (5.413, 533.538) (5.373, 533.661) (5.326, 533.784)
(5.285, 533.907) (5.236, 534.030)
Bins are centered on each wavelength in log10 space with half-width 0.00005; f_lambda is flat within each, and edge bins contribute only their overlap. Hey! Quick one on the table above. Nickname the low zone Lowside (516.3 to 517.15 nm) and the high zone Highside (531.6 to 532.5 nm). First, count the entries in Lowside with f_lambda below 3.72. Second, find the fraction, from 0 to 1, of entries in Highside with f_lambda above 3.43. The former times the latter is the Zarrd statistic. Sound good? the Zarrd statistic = 7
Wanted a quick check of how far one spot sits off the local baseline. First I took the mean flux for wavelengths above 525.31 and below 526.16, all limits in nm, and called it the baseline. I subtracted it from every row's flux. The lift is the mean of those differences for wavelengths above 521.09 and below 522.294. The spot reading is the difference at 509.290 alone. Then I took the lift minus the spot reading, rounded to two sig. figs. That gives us 0.20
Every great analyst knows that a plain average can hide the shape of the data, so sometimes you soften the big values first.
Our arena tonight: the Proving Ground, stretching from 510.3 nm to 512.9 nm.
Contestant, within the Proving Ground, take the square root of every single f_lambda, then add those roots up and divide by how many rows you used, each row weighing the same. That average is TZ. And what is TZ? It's 1.79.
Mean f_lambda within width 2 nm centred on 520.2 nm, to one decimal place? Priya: 3.5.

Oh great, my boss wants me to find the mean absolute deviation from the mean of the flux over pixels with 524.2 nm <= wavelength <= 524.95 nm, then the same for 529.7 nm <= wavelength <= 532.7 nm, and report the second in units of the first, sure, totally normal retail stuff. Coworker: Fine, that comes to 14.1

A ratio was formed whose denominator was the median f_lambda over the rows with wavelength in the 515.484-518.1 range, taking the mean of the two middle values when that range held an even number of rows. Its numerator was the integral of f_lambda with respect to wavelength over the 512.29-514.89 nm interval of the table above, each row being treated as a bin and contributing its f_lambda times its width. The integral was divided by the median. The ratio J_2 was 2.46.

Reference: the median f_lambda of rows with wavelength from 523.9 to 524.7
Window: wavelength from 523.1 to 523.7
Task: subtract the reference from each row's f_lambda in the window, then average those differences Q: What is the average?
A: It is -0.2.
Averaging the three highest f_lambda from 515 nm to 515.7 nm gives 3.75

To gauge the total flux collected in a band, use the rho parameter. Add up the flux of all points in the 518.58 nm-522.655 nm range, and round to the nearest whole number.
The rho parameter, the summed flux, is 118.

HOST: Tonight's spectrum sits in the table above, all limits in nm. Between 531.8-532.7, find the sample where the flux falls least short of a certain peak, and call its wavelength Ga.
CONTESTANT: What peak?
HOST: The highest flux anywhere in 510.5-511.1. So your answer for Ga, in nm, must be 532.679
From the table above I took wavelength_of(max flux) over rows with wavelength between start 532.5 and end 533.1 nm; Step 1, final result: 532.679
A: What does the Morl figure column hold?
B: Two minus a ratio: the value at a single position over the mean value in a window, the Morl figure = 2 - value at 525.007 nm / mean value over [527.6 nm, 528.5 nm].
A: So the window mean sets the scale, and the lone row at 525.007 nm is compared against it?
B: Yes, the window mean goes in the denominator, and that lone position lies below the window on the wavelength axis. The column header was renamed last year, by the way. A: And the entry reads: 1.22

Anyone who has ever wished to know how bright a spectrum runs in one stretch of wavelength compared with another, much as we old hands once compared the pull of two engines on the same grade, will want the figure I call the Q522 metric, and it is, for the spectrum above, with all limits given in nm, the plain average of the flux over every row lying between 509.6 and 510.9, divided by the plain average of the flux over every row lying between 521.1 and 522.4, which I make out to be 0.93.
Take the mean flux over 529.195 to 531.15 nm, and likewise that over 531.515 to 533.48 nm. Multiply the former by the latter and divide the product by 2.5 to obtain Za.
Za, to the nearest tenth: 11.2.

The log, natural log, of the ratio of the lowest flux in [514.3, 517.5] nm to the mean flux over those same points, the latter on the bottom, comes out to -0.067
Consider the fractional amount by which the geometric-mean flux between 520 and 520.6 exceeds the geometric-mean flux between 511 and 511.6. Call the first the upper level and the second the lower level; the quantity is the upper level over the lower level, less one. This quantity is 0.12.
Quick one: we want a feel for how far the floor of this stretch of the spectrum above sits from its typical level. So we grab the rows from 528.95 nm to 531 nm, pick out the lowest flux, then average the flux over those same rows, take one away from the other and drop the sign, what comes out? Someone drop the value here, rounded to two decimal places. 0.31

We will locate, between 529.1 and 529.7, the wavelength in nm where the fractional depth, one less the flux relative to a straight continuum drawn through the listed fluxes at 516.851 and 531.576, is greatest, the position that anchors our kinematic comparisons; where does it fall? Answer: 529.134 nm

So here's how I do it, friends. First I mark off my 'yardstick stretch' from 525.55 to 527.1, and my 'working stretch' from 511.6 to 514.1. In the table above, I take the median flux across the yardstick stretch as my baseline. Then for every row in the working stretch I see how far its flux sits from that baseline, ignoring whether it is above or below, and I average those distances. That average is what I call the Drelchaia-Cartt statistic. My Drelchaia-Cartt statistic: 0.77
